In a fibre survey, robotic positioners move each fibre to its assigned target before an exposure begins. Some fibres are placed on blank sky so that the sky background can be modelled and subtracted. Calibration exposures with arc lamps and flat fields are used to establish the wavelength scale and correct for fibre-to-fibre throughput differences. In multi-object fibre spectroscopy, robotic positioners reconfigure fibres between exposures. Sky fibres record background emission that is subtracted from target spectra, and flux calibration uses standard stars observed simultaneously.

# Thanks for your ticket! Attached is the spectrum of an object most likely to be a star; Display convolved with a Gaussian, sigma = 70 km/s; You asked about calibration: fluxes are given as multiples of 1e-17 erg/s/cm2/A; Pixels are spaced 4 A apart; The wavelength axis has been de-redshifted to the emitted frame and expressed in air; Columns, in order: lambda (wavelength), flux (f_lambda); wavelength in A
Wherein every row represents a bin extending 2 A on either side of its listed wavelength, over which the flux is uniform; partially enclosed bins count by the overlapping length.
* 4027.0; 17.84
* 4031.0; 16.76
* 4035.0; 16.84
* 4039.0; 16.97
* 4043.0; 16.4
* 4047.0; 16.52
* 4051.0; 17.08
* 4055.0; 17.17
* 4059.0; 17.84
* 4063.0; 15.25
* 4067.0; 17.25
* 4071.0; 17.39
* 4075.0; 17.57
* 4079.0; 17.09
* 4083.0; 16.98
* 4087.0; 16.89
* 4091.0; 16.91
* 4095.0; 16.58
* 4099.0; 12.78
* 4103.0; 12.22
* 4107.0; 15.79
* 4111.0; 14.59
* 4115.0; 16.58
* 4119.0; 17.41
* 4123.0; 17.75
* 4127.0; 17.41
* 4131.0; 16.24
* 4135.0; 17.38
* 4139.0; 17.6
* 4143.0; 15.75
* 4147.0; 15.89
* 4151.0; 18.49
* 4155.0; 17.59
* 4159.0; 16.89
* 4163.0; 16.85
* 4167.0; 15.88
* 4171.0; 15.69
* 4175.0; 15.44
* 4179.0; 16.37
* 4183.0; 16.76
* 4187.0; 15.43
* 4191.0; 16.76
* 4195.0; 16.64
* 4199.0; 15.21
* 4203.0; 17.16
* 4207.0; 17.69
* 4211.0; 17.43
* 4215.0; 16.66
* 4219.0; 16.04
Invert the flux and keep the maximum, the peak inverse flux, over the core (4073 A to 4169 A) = 0.082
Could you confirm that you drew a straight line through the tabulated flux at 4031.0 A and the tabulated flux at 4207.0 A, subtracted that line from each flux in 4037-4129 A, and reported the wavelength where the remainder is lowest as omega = 4103.0 A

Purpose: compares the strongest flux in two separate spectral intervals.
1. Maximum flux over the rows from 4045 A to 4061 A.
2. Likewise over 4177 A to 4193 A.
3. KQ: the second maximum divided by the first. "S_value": 0.94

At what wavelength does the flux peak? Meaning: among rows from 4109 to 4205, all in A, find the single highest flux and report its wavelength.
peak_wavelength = 4151.0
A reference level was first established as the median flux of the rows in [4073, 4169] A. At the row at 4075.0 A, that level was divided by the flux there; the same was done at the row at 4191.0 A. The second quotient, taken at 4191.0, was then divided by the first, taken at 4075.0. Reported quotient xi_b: 1.05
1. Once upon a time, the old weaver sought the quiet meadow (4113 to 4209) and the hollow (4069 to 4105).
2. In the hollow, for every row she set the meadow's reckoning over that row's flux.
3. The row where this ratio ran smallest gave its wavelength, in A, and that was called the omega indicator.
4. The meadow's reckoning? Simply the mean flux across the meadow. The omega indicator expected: 4075.0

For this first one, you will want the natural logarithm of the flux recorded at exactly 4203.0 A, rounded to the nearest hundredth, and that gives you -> 2.84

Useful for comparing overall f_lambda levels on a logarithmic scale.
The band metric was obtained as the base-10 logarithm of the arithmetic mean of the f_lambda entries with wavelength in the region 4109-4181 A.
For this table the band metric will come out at 1.22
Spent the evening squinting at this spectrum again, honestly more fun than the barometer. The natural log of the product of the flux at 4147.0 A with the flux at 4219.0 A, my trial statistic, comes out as 5.54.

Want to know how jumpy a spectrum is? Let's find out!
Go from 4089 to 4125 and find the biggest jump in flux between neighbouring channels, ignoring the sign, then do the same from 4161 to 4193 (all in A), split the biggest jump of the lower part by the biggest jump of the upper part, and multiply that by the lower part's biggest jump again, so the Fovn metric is 11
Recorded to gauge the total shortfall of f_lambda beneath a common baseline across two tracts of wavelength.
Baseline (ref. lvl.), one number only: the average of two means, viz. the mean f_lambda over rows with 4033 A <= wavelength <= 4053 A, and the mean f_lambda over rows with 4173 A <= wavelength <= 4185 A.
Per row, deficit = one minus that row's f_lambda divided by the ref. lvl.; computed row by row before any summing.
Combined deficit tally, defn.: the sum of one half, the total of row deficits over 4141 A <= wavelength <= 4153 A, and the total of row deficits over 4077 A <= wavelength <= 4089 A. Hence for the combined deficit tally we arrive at 0.36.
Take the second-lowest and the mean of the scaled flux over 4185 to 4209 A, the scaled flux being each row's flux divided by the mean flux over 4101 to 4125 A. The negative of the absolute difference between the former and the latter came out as -0.067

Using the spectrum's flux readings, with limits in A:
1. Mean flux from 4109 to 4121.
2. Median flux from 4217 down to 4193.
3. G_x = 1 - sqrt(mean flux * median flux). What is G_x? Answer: -15.5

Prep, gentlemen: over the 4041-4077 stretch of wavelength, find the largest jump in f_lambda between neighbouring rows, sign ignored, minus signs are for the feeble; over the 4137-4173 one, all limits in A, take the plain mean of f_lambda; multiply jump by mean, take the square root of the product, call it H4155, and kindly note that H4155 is 6.58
